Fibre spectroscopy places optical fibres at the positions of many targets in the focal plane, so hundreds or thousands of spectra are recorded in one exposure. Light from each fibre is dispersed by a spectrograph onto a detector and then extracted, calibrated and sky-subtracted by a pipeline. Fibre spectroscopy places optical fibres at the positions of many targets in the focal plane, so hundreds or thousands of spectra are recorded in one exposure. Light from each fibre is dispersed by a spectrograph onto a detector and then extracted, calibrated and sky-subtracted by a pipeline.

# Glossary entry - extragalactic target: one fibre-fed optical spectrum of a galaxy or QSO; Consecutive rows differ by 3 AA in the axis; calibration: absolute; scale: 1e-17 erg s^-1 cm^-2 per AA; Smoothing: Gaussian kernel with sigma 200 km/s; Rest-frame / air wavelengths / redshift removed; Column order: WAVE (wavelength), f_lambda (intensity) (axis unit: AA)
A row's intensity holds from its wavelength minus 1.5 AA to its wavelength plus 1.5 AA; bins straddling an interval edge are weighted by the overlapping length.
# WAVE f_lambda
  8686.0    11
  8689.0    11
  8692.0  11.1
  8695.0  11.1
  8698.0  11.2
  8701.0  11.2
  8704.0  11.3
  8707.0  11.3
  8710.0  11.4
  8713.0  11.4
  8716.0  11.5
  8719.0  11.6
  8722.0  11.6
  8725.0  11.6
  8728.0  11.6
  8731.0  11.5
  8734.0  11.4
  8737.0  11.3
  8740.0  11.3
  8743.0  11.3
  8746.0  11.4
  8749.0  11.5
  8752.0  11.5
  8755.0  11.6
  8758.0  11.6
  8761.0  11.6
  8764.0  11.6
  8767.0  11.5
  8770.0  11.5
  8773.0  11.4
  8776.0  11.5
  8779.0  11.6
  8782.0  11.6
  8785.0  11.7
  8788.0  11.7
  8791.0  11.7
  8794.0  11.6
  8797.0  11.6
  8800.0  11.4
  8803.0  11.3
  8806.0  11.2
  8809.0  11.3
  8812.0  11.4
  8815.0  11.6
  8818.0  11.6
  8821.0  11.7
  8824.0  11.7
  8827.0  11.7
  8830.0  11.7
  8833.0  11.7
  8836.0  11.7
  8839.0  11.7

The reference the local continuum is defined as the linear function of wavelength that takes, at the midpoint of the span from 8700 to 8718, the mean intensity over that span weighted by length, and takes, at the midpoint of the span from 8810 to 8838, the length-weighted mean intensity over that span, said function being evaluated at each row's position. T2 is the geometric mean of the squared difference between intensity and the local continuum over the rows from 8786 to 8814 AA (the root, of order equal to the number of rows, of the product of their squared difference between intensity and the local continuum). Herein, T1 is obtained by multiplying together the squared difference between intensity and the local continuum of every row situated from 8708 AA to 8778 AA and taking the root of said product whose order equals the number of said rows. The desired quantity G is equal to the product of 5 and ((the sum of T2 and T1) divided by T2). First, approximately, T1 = 0.0042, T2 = 0.0202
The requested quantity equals 6.0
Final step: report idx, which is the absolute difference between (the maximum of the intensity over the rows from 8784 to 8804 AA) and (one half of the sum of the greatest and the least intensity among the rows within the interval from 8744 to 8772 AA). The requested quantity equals 0.20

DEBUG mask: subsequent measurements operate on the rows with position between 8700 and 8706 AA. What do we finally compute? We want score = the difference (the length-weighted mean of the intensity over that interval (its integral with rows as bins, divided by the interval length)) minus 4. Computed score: 7.26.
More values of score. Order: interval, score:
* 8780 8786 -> 7.64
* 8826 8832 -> 7.70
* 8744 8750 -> 7.43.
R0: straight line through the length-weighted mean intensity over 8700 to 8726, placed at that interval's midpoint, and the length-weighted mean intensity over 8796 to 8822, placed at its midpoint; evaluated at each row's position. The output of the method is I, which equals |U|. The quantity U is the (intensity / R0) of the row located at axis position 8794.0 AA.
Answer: 1.01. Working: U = 1.01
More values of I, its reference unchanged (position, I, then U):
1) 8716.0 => 1.01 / 1.01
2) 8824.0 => 1.02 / 1.02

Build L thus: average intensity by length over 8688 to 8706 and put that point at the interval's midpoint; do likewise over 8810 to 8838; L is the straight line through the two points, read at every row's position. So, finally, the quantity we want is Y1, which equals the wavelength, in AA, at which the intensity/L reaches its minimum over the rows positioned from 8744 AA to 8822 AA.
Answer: 8806.0 AA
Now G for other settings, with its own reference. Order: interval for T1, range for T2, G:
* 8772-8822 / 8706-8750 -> 10.2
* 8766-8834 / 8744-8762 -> 8.6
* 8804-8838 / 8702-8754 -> 8.6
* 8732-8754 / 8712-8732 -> 6.2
